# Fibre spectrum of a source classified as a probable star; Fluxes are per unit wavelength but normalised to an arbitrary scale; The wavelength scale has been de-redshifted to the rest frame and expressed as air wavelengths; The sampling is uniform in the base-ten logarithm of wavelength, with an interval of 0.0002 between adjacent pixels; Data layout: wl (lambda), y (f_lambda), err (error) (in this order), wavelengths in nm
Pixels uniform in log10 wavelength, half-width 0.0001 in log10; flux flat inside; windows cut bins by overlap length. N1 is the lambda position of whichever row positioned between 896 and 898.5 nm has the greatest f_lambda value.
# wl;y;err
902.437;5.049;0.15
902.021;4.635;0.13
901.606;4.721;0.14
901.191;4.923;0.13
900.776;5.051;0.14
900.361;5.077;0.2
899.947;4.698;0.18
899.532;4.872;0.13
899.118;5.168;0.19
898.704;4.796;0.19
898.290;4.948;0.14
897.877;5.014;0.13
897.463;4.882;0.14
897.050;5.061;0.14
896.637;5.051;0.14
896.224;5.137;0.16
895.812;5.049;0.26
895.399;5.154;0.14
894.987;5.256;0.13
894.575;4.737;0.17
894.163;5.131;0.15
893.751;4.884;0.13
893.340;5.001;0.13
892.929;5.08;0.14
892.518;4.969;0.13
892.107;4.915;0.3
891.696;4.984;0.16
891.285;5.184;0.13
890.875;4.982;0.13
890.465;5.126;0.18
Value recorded 896.224 nm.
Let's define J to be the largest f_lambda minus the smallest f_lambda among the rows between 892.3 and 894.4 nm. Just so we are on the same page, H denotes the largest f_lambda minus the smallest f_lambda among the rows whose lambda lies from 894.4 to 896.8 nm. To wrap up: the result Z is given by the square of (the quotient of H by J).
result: 4.4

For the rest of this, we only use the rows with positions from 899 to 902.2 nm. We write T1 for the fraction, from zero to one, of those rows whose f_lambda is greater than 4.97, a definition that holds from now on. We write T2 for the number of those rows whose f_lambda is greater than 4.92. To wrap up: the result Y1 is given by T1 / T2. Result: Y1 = 0.09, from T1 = 0.375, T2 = 4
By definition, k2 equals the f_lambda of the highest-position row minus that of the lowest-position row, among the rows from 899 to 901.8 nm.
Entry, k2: -0.45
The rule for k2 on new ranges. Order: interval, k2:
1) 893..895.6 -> 0.15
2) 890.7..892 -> 0.00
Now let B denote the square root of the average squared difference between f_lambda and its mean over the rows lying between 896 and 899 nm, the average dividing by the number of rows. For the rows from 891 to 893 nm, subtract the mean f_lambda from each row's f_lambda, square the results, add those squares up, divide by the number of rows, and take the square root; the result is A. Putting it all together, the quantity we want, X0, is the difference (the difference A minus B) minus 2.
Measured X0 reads -2.01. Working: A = 0.10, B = 0.11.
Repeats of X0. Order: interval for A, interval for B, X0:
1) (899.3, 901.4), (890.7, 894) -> -1.95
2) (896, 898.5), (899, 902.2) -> -2.10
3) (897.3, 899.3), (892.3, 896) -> -2.02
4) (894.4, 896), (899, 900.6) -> -1.99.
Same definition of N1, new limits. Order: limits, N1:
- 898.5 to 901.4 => 899.118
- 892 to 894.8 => 894.163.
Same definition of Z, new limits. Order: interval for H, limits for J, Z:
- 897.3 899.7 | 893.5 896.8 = 0.5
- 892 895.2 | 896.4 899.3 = 1.9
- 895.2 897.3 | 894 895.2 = 0.0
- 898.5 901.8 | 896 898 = 3.4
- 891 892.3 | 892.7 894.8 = 0.5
